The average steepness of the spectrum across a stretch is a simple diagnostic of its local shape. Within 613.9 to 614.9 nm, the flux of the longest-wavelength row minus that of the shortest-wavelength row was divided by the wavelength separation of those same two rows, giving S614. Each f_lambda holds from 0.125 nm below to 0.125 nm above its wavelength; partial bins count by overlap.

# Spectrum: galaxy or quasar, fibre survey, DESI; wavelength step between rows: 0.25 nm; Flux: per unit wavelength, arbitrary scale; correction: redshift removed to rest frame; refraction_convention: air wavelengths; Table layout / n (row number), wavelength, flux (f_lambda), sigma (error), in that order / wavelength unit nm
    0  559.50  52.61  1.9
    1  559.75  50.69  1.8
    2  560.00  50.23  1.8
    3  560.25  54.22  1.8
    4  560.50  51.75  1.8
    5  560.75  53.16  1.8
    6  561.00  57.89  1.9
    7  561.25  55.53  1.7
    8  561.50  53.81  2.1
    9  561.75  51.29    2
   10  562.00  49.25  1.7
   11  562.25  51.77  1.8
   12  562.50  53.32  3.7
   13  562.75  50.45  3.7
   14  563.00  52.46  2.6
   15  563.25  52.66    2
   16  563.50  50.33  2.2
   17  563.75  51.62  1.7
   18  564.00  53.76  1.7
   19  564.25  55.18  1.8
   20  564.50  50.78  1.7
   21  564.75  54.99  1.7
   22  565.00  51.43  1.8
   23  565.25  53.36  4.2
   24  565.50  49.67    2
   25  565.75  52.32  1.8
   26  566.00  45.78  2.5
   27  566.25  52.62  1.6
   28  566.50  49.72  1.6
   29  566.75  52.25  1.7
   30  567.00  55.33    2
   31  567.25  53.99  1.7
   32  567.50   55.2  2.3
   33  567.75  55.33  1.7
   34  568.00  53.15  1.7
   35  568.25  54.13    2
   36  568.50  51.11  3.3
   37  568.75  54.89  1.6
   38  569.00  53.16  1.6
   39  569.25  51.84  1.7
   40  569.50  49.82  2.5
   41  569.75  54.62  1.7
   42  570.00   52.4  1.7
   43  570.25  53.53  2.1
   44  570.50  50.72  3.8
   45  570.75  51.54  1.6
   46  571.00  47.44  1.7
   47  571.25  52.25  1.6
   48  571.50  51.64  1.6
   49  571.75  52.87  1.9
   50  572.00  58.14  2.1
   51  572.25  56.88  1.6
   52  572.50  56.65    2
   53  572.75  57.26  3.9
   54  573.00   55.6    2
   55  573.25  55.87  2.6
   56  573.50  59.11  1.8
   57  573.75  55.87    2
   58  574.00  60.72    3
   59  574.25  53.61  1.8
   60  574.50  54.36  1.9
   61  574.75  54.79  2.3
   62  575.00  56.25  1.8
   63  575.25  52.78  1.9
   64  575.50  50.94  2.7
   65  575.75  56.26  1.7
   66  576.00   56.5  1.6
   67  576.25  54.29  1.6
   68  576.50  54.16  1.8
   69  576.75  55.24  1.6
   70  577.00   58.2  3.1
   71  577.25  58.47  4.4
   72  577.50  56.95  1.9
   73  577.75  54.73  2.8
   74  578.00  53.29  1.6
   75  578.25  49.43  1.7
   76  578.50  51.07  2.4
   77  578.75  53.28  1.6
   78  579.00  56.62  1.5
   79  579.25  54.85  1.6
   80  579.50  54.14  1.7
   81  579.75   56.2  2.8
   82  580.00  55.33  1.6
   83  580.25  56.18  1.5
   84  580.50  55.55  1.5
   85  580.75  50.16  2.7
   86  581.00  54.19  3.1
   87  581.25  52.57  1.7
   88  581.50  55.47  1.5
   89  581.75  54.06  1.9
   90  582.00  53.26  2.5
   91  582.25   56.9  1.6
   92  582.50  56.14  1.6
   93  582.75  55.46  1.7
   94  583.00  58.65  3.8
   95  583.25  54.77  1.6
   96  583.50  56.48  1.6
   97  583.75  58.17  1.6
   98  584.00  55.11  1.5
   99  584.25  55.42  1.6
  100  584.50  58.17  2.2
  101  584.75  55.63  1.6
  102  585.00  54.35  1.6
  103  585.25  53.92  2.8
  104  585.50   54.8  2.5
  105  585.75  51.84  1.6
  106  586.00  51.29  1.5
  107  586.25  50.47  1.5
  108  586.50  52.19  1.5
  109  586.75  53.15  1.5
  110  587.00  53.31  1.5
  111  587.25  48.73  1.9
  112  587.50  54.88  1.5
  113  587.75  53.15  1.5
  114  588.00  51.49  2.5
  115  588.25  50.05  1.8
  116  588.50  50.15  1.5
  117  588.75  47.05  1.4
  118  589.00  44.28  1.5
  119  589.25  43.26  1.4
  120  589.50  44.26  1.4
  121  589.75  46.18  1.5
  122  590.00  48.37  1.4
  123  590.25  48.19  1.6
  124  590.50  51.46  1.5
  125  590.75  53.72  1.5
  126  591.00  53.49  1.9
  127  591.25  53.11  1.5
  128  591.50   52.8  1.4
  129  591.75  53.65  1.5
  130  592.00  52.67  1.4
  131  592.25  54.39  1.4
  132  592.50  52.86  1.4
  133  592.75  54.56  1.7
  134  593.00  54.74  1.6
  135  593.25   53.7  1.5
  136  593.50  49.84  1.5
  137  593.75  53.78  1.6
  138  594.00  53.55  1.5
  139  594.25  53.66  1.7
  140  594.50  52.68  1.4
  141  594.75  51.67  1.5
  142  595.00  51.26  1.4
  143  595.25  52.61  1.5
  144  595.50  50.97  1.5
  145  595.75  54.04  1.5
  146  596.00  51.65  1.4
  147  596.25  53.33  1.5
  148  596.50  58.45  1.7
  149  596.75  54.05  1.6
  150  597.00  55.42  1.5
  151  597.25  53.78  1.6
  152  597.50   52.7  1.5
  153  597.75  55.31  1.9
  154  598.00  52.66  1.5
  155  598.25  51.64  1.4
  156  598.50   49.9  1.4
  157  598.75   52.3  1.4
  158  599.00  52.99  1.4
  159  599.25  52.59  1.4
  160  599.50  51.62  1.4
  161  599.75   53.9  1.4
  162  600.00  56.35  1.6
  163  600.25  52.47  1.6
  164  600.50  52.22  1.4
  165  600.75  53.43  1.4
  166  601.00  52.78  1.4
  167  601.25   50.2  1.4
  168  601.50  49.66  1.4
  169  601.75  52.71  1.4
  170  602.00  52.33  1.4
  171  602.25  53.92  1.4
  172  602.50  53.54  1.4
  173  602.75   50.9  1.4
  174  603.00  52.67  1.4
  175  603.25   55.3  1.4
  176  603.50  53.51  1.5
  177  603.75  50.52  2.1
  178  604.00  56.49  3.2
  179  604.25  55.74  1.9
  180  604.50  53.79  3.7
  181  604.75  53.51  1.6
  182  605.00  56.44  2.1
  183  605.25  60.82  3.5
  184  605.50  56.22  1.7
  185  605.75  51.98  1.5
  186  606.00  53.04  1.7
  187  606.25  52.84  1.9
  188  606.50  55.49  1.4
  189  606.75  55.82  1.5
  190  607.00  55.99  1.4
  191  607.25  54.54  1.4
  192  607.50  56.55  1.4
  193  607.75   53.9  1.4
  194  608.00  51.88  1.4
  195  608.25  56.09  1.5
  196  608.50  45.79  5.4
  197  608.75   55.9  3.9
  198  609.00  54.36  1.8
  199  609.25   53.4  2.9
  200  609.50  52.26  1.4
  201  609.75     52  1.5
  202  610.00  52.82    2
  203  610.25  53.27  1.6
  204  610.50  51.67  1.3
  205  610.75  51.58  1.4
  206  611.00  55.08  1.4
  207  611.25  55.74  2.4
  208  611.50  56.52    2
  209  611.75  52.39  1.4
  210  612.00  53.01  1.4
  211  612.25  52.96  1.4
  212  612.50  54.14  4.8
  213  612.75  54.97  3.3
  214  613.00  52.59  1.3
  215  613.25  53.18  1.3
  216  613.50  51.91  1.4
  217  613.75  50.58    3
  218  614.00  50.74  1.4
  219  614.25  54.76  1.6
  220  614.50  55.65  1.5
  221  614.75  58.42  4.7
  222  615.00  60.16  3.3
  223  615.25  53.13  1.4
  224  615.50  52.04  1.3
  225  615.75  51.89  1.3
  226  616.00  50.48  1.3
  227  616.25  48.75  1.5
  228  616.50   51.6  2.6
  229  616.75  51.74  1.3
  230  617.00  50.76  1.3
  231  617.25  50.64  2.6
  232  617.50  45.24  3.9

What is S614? 10.2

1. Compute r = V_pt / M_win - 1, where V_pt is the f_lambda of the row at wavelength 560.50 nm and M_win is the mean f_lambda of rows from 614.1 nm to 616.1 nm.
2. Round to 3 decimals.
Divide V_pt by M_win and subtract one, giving -0.052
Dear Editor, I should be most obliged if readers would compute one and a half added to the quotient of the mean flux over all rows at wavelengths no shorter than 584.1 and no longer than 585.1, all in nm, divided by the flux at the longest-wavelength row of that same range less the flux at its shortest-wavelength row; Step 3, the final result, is -51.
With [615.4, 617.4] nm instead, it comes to -35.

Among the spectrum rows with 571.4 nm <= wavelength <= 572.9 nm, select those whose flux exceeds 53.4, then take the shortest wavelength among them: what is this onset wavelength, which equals 572.00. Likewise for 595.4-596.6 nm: 595.75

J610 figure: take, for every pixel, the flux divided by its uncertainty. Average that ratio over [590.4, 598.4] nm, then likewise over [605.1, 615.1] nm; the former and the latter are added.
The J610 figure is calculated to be 66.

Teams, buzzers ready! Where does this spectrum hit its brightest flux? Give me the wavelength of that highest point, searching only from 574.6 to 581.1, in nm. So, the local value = 577.25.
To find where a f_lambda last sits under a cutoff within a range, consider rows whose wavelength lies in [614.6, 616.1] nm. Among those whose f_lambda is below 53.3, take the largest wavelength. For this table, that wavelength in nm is 616.00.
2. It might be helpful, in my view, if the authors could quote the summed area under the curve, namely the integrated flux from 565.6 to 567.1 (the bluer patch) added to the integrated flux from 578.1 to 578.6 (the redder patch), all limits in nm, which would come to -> 102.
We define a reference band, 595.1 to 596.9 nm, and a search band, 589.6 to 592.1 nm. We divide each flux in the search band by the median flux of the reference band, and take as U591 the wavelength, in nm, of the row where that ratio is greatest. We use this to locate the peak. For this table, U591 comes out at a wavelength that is 590.75 nm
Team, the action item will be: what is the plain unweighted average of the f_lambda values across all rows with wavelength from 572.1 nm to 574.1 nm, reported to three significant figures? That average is 57.2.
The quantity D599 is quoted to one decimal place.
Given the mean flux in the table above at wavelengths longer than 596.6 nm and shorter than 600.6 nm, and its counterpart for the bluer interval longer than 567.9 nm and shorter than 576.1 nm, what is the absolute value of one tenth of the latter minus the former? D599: 47.7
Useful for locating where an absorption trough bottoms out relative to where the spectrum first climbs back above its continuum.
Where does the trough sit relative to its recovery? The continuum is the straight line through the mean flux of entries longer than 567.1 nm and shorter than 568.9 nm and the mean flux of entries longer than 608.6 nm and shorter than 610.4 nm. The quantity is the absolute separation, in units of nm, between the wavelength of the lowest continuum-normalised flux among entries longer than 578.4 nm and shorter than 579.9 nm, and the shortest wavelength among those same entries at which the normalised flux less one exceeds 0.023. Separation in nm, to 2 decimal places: 0.50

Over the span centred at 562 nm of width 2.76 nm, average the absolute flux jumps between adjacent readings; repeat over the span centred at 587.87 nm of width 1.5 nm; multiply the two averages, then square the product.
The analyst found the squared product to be 25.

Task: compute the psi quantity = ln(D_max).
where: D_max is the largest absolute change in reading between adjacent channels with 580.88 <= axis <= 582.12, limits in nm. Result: 1.1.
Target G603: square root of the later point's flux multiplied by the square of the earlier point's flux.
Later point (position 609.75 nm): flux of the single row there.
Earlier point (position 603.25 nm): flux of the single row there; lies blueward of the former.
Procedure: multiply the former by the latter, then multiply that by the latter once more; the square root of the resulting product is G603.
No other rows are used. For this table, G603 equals 399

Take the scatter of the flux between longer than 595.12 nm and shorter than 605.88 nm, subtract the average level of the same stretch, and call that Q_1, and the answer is -51.2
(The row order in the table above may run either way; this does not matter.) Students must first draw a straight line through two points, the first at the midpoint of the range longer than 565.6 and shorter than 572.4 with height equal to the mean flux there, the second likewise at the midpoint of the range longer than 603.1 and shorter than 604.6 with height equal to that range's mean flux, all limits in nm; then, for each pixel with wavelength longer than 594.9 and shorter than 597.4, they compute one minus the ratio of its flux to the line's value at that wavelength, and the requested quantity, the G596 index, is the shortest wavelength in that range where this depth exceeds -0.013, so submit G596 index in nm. 595.00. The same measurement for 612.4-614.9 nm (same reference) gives 612.50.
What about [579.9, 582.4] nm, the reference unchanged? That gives 580.75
